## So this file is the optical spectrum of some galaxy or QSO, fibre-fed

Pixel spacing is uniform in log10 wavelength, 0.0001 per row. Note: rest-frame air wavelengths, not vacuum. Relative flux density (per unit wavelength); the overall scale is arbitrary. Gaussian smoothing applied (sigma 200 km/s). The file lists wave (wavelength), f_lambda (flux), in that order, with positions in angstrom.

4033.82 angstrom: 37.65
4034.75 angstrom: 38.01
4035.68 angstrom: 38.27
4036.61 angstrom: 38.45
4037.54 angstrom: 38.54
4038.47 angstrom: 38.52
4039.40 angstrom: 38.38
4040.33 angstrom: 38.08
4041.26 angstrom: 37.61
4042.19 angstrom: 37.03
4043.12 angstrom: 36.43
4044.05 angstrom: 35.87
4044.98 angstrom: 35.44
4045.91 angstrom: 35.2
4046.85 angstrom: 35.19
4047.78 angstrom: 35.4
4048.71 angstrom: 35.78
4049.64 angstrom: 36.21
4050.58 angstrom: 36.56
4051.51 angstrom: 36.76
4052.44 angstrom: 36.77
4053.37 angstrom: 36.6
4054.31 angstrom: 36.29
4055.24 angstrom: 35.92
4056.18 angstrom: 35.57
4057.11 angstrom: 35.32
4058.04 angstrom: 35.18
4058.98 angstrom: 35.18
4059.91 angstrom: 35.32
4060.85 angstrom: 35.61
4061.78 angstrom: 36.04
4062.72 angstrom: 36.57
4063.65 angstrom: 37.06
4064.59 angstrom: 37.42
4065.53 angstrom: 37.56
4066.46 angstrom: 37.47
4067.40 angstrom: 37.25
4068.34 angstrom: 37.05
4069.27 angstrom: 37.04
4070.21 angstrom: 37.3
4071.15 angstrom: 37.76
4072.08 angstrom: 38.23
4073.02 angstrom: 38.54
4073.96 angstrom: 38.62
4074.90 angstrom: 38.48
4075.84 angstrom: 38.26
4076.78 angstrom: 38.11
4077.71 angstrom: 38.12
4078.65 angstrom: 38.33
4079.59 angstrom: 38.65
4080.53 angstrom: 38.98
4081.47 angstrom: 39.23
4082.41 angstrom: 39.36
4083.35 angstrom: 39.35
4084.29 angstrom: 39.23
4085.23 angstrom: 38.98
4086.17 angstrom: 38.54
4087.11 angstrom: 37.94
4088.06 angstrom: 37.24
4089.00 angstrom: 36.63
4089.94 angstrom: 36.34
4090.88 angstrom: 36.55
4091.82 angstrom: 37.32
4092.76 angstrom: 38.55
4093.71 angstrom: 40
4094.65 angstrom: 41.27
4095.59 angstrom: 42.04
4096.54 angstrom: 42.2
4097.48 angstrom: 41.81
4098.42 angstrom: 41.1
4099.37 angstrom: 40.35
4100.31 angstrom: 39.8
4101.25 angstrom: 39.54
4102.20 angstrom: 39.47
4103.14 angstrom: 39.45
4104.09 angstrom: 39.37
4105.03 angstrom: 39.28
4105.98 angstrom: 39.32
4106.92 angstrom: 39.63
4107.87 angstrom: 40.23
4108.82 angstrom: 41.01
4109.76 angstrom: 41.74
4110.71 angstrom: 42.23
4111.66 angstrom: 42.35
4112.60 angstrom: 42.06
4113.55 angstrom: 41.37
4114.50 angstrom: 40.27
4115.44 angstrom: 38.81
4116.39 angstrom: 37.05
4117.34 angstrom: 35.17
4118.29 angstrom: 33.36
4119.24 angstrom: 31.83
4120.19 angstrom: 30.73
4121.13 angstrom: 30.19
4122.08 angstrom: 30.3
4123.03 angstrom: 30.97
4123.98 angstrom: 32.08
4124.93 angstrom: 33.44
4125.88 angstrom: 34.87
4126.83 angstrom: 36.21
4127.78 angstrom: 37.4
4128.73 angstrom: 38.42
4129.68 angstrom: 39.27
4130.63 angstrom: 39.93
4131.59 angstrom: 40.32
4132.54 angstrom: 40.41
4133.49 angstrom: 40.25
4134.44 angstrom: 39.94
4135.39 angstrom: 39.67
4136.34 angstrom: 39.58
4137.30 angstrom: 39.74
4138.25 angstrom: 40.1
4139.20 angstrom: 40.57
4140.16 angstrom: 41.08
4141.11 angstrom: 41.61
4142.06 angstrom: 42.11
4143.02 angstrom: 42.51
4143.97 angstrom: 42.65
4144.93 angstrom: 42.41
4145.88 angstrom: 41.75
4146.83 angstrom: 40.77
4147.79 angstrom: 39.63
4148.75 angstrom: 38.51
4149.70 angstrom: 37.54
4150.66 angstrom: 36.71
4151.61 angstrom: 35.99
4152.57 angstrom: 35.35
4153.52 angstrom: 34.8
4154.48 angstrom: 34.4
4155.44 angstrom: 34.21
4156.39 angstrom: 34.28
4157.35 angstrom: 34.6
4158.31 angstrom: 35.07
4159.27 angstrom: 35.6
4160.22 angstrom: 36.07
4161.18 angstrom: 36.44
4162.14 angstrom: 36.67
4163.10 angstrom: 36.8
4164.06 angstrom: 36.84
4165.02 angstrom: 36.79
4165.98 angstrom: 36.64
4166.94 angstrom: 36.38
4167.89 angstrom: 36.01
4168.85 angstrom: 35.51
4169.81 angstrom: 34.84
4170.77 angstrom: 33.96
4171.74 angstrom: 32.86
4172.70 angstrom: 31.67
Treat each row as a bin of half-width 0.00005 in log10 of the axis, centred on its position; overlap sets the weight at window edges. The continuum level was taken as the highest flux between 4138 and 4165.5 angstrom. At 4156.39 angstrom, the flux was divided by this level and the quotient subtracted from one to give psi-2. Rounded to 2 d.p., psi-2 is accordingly 0.20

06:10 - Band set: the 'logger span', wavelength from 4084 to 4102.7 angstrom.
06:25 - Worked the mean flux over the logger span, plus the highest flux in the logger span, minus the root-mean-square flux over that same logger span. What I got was 42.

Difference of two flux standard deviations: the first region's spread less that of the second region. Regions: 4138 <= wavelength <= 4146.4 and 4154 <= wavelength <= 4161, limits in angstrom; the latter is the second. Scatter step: 0.2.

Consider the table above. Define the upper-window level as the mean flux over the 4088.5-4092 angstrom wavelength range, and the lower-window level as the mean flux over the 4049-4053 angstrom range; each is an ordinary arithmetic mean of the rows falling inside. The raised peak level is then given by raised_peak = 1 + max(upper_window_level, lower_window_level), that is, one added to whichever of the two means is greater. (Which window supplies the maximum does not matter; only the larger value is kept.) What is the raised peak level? 37.7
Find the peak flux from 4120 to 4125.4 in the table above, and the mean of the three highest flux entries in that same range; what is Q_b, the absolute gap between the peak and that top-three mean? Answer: 1.3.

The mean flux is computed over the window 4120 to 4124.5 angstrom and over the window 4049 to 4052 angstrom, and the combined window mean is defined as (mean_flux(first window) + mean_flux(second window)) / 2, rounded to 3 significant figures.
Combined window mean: 33.7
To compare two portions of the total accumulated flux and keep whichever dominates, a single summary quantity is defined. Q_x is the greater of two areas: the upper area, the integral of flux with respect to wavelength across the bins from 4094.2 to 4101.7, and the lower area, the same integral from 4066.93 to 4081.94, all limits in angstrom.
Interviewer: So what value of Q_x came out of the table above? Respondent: 572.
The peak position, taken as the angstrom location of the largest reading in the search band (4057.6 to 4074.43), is 4073.96 angstrom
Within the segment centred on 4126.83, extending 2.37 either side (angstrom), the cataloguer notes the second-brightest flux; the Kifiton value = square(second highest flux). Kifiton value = 1399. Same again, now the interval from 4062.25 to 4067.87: 1404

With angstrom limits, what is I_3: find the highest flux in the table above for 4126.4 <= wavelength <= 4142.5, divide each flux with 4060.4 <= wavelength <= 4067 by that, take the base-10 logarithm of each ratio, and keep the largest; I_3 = -0.050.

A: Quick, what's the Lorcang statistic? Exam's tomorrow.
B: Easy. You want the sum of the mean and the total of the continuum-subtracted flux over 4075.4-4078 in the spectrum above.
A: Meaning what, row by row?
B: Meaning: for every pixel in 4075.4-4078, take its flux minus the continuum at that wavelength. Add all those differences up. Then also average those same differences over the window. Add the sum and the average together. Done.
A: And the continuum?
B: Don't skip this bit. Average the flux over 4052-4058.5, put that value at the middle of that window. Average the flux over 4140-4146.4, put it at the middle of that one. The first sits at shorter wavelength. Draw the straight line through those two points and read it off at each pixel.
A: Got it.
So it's 3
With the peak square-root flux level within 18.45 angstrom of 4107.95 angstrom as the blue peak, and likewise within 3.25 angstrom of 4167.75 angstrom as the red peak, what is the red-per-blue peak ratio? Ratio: 0.93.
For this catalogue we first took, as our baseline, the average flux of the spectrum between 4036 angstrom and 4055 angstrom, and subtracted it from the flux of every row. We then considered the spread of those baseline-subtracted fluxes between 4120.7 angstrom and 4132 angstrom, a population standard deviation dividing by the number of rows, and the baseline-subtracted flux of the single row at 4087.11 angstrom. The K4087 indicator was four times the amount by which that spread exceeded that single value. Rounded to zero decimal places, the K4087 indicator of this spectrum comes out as 10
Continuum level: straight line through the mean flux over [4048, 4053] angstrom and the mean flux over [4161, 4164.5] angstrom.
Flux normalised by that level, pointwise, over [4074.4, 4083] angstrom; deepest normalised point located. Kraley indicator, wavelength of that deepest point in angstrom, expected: 4076.78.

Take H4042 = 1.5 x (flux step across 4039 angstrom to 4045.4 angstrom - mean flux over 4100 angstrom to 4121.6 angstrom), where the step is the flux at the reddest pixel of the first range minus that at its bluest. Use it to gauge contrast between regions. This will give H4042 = -62.1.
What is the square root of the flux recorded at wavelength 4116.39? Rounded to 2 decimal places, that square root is 6.09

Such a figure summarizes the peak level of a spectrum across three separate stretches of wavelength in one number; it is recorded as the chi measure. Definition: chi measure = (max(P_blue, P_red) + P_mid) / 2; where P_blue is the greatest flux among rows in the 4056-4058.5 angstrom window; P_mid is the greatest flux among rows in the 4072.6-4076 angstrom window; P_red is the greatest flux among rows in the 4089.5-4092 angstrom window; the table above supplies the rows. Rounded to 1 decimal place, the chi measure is 38.0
